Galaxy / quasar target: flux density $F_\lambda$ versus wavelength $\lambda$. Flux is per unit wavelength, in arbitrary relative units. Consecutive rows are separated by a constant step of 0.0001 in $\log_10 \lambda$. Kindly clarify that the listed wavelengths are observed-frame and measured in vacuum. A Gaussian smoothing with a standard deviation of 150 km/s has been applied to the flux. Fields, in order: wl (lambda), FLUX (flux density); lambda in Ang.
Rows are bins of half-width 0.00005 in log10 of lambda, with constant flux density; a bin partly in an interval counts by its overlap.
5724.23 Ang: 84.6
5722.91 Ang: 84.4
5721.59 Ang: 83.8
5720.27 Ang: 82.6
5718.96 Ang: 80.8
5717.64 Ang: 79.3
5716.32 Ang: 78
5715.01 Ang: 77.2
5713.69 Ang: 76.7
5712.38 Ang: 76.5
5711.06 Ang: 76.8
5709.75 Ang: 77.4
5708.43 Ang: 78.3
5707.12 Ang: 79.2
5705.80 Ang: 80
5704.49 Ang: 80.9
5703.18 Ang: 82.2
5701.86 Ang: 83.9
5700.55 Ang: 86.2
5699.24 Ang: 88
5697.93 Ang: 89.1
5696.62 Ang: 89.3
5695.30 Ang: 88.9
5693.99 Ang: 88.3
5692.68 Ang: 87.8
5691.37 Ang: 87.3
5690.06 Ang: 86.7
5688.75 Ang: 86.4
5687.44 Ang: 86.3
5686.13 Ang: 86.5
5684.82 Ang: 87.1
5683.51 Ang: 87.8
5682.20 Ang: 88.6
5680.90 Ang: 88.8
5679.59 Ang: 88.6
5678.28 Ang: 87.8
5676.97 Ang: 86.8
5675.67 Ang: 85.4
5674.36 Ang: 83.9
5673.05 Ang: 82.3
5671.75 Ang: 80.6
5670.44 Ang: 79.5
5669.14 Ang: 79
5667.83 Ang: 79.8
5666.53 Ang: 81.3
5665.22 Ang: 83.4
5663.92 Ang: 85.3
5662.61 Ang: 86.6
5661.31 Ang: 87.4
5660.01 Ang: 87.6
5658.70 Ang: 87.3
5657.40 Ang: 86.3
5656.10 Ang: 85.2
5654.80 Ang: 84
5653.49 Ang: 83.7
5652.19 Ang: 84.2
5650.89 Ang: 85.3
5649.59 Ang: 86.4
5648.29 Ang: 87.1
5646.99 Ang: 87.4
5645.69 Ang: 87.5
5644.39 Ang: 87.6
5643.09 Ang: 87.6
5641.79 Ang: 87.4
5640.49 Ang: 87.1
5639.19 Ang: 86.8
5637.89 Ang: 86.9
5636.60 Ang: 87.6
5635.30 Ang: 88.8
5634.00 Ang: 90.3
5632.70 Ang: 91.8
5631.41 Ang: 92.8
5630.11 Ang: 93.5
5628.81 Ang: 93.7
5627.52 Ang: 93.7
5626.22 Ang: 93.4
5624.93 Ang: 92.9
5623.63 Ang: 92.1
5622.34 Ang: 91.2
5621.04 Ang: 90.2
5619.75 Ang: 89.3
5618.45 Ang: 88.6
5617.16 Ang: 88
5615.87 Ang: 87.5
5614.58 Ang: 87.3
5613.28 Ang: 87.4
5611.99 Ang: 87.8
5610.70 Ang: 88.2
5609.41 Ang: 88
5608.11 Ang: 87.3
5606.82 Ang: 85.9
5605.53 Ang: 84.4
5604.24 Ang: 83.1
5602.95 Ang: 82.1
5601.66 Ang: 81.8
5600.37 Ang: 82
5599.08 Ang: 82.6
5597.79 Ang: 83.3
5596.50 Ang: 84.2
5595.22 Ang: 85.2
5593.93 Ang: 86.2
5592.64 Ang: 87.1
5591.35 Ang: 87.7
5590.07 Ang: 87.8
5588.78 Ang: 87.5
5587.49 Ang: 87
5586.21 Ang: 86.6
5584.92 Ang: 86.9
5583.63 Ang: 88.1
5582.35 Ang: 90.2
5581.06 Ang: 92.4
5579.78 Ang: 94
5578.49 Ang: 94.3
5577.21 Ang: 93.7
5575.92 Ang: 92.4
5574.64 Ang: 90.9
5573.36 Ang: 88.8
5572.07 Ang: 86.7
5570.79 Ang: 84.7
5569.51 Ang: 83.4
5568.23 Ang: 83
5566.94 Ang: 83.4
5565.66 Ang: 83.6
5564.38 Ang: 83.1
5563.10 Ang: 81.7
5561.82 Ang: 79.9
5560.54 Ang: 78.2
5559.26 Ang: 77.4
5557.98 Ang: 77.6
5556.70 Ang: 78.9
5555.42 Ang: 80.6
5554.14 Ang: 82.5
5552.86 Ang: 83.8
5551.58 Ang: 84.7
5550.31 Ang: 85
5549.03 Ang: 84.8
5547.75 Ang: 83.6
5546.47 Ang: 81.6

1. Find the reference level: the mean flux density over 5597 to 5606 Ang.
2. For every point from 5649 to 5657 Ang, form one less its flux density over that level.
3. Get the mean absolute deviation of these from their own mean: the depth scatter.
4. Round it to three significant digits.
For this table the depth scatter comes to 0.0101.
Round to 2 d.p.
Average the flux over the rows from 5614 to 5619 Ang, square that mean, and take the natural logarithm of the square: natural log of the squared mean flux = 8.95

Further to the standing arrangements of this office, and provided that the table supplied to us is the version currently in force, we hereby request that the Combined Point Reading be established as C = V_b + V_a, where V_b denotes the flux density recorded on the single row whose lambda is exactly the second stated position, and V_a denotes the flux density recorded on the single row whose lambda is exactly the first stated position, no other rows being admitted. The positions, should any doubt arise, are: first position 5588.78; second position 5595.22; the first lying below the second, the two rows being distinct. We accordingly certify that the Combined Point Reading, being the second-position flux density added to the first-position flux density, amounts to 173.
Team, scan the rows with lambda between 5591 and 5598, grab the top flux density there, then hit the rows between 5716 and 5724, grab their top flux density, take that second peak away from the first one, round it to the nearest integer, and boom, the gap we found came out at 3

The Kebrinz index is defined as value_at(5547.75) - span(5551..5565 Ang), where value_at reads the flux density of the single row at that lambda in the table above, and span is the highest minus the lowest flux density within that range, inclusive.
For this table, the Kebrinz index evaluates 76.3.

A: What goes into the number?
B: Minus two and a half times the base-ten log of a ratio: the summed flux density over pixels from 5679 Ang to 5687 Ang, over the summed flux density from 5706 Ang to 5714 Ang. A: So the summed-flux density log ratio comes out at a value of -0.14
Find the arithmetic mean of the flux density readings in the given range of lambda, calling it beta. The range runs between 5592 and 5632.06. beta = 87.8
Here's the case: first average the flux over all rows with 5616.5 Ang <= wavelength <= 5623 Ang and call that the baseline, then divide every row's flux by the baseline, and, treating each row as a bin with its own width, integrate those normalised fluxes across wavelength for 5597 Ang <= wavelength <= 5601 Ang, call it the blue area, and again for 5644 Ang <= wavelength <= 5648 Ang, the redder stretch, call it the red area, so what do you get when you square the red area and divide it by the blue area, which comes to 4.1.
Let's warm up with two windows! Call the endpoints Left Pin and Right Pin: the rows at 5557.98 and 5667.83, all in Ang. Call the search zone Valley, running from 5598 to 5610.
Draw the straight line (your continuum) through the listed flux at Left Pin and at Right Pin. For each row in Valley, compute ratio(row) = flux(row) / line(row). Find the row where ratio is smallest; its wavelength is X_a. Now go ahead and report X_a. 5601.66 Ang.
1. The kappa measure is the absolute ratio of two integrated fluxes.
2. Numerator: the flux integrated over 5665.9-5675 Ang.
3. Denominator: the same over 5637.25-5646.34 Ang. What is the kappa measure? 0.93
